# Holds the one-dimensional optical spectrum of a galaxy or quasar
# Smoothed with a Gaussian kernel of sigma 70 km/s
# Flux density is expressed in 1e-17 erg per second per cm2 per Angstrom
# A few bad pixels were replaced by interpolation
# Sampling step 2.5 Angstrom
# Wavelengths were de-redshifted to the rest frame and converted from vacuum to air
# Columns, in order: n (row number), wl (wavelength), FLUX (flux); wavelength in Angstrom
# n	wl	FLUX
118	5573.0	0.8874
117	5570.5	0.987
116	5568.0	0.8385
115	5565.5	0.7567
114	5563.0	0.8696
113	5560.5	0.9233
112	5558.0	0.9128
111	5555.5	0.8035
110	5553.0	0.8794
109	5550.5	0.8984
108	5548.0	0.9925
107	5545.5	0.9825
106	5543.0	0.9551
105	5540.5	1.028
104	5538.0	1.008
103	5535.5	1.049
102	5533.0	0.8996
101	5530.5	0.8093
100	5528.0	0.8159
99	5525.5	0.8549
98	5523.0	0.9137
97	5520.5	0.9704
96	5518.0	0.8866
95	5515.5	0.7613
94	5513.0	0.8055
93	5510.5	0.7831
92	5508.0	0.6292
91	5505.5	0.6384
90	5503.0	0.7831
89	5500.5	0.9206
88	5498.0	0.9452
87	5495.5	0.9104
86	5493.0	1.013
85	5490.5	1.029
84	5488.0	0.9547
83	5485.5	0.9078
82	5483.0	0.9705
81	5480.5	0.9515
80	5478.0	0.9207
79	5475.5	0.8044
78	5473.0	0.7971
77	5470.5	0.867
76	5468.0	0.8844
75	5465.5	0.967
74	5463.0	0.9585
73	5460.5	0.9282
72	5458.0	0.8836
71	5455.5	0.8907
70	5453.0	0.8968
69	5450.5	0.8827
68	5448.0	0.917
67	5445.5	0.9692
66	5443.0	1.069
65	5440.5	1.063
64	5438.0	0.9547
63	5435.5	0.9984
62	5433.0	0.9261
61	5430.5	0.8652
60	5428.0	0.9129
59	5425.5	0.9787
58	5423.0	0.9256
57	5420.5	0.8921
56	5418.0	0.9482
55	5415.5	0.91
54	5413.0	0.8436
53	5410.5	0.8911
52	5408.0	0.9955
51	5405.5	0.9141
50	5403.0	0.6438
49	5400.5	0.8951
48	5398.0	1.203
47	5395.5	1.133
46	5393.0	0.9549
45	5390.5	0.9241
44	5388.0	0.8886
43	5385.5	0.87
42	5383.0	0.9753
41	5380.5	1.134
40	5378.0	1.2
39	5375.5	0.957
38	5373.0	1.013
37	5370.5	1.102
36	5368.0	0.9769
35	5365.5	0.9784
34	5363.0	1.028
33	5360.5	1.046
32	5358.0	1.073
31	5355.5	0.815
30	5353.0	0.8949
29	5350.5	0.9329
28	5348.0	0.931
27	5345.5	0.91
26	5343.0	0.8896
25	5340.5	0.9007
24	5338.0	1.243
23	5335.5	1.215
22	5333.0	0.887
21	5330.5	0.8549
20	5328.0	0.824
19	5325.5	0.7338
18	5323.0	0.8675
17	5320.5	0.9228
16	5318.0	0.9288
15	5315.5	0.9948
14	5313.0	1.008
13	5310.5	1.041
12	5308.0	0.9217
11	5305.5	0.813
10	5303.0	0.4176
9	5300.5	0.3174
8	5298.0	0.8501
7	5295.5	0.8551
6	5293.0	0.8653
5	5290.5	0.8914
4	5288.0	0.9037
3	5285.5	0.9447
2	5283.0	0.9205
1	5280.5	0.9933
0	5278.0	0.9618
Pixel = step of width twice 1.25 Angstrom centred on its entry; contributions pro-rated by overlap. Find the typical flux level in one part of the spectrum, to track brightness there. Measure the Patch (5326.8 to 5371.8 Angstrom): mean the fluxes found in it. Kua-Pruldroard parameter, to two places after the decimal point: 0.97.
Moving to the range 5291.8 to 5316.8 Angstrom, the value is 0.81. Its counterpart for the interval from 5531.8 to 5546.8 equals 0.99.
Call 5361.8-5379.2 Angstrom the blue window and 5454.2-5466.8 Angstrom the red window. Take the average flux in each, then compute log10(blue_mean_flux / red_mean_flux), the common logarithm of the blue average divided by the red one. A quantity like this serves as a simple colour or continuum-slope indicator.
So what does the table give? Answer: 0.049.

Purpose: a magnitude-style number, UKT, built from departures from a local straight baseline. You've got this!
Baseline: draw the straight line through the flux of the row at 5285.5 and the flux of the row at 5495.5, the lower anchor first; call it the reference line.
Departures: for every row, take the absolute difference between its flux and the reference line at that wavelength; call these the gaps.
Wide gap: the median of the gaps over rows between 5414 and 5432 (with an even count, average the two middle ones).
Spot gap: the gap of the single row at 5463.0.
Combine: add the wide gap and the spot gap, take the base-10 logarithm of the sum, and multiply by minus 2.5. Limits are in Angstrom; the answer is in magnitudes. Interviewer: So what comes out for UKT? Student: 2.9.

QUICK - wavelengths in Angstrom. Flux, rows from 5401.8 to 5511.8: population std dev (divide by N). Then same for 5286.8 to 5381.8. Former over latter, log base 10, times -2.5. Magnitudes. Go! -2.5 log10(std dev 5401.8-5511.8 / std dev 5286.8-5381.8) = 0.65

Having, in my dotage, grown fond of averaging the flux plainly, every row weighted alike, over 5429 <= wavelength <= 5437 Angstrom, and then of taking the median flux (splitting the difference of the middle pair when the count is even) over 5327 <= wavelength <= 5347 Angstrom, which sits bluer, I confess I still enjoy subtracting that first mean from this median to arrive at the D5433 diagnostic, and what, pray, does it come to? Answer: -0.035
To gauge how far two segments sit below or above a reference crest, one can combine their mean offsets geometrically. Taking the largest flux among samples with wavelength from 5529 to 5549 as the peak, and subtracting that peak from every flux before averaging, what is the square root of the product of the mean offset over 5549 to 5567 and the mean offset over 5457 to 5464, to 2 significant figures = 0.15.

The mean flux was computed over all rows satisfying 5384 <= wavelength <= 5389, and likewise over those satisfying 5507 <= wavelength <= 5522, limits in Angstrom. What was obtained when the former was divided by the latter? 1.09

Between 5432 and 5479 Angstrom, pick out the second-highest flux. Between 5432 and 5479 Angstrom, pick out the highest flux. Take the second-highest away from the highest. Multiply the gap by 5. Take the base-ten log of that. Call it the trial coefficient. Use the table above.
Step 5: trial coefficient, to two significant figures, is -1.5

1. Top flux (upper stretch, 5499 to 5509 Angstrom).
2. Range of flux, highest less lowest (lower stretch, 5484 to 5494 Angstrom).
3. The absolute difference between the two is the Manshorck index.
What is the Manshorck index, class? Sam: 0.80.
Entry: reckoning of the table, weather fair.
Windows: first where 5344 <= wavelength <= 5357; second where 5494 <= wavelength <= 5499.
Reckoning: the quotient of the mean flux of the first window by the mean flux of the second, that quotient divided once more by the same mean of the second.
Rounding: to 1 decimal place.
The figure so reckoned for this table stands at 1.0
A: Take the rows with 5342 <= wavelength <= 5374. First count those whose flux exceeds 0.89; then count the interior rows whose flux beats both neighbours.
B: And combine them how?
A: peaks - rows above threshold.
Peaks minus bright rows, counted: -8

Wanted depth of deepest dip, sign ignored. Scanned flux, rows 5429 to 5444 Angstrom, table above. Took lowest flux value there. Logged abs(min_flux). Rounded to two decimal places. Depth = 0.87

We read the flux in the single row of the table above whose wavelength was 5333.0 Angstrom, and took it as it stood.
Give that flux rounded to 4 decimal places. 0.8870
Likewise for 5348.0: 0.9310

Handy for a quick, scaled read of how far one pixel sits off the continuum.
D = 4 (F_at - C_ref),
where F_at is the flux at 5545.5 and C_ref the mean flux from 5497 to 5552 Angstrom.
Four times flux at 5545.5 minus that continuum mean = 0.4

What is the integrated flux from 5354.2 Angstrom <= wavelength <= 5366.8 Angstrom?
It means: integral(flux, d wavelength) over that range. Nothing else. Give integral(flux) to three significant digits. 12.4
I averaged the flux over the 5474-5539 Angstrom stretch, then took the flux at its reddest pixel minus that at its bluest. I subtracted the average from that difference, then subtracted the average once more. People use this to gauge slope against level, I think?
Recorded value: -1.56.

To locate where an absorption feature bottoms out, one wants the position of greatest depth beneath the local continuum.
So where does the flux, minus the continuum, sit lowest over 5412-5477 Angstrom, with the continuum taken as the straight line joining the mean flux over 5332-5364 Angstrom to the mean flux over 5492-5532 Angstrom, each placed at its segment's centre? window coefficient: 5413.0 Angstrom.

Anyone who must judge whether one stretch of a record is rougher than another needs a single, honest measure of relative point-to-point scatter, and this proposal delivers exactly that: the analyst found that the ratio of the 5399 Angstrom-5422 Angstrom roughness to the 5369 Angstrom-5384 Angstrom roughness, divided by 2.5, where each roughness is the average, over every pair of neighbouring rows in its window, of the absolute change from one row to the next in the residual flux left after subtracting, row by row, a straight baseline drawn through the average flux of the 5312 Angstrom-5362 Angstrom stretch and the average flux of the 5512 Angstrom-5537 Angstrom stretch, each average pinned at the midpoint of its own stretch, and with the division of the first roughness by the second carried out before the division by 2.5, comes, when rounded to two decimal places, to 0.38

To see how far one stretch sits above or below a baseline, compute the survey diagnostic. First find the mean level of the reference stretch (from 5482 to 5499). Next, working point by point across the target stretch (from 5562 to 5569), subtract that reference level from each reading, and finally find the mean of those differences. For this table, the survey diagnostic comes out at -0.14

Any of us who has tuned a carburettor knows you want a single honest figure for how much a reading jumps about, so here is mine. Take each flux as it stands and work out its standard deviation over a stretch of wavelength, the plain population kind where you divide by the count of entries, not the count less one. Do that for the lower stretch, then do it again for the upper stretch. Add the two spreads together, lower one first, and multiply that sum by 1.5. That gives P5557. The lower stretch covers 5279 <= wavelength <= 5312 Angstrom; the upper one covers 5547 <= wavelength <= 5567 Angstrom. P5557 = 0.41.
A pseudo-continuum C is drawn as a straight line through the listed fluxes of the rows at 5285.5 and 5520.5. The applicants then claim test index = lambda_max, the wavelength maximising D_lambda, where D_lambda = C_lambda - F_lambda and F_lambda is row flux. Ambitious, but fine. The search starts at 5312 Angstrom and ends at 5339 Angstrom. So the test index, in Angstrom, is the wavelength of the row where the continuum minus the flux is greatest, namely 5325.5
